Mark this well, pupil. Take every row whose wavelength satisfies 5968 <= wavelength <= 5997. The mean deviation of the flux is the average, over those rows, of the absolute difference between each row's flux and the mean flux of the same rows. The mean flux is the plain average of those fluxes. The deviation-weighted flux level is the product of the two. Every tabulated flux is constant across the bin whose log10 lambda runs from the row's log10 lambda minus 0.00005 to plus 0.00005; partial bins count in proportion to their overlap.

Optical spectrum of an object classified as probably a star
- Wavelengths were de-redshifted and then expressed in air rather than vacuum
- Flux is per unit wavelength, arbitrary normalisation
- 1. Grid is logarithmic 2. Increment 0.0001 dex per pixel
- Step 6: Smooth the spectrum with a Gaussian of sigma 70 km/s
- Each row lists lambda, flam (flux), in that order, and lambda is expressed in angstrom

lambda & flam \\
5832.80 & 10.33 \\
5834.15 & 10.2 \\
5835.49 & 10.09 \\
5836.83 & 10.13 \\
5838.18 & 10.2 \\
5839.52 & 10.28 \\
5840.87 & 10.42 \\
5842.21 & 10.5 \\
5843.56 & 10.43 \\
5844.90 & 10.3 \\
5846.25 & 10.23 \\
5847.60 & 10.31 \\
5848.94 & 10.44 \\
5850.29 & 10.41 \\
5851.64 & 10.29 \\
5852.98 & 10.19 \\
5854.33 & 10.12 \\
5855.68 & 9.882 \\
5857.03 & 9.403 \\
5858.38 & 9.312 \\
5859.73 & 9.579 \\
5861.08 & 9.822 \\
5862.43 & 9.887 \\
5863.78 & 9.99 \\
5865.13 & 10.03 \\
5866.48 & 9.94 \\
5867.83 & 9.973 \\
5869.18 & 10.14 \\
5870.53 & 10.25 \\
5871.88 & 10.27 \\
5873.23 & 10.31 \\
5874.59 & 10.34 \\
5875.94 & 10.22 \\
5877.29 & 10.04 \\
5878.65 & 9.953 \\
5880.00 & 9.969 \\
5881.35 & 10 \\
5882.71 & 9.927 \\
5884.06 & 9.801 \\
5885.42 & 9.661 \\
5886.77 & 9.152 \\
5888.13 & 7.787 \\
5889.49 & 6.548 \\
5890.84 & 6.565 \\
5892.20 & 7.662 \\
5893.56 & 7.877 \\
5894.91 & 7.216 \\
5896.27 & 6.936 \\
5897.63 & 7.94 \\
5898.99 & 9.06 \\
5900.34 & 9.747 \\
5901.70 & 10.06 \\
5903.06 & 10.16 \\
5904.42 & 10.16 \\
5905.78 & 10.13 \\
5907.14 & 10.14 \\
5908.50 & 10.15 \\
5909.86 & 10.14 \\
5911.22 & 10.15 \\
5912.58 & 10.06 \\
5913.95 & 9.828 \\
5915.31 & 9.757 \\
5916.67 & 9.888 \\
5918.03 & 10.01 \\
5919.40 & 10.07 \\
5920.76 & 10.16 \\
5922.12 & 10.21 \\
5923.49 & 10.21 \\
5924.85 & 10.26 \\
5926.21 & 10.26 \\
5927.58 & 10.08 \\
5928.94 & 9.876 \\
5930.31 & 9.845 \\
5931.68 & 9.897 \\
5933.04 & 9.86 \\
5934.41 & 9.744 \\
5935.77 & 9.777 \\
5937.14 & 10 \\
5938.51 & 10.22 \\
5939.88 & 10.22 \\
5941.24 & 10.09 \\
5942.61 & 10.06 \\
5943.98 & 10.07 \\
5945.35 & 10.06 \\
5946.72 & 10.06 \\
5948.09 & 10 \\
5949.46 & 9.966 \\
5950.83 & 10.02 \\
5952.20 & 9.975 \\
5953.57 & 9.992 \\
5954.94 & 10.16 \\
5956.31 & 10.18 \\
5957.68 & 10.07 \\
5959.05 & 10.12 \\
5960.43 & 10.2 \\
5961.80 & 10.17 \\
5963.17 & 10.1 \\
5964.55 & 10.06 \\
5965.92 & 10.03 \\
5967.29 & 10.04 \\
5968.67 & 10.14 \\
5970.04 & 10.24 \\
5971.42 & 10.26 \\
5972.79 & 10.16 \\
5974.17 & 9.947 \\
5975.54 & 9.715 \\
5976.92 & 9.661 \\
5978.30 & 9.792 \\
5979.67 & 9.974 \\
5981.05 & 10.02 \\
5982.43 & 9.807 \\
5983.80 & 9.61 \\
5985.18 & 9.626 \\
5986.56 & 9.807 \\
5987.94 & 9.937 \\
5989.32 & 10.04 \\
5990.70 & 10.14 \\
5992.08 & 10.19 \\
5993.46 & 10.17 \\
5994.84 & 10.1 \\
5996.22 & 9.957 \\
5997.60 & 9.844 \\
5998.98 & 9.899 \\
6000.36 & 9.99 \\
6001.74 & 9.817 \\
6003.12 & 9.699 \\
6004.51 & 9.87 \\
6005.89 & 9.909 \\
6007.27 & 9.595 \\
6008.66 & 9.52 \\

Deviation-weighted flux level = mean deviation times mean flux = 1.7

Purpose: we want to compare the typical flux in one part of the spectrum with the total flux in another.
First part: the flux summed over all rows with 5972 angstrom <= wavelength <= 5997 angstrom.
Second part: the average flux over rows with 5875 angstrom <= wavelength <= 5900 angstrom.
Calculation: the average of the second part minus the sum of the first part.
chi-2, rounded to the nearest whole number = -170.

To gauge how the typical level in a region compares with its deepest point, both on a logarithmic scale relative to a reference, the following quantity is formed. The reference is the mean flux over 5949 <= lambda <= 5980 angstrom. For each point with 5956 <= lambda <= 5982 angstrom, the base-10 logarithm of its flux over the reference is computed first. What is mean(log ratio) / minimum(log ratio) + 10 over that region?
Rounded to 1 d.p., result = 10.0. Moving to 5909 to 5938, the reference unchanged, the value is 10.1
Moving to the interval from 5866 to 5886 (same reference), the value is 10.0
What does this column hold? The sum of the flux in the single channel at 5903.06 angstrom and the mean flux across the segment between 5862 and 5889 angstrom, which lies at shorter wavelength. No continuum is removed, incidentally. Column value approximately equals 20.0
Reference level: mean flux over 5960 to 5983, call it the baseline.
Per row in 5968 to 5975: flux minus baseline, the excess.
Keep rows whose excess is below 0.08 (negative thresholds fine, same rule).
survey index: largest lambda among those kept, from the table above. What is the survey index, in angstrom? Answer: 5974.17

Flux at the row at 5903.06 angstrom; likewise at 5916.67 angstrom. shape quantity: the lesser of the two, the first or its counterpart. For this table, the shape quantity 9.89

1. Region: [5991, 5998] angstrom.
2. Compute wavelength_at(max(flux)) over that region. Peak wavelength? 5992.08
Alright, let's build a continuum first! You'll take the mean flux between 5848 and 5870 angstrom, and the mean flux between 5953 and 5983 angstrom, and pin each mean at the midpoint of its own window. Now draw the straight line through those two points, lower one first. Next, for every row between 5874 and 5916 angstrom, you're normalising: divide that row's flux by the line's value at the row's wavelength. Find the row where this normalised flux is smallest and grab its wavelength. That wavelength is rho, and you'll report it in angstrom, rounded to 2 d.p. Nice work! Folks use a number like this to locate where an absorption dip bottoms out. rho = 5889.49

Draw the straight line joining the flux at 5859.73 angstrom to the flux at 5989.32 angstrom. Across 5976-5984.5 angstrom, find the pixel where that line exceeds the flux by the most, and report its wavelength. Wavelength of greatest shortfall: 5983.80 angstrom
